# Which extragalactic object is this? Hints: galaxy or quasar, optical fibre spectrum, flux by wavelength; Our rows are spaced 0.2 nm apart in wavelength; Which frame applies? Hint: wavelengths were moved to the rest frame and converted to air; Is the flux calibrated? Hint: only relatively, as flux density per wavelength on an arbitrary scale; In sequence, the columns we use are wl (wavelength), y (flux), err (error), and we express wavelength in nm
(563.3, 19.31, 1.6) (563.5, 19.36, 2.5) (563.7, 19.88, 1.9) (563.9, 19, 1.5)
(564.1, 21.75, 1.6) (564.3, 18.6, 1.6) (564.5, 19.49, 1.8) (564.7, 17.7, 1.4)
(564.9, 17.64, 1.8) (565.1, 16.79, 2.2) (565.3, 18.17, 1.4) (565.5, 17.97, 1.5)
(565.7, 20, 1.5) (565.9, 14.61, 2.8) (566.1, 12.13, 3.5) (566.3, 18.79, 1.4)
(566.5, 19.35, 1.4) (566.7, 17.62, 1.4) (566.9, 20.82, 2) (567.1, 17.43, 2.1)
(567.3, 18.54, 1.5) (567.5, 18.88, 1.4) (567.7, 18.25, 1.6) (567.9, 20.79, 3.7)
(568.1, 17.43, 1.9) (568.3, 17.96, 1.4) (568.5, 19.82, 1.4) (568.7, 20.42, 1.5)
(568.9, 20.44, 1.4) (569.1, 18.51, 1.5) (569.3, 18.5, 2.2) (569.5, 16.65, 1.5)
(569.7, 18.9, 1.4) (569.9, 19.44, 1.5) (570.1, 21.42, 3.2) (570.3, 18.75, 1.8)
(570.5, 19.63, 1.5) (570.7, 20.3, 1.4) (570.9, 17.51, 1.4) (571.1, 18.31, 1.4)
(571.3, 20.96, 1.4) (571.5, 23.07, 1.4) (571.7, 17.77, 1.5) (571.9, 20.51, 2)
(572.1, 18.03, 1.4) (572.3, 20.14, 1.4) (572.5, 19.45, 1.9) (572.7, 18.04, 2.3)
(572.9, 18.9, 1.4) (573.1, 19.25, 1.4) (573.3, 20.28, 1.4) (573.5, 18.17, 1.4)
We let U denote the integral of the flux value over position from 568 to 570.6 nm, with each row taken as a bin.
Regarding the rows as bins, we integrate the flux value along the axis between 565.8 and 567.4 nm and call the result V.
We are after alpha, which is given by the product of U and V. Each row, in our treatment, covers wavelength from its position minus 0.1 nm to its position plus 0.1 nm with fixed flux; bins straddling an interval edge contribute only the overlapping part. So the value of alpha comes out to 1381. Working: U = 50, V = 27.9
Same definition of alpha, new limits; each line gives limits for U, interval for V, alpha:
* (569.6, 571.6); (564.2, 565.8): 1161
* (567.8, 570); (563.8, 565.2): 1094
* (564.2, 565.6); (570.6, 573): 1178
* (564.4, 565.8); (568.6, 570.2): 788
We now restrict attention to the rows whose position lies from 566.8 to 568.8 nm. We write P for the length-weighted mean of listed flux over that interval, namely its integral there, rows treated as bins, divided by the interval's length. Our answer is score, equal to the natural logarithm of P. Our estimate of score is 2.95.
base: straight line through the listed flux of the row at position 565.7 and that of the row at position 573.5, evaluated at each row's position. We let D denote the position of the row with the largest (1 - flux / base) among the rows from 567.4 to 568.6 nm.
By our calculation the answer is 568.1 nm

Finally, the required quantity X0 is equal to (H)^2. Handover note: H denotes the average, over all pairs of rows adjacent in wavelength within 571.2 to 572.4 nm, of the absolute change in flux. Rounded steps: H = 2.9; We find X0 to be 8.7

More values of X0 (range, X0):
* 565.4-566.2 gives 10.9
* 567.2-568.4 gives 2.2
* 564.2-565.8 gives 1.1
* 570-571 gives 3.1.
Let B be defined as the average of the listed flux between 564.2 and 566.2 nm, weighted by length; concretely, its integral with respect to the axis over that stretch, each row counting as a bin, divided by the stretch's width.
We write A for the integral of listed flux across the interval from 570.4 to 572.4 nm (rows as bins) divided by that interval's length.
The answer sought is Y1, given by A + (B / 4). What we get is 24.0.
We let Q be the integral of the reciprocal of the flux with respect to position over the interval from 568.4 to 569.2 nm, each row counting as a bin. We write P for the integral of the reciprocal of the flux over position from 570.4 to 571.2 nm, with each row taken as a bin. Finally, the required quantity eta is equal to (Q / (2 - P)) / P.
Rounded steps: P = 0.0424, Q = 0.0405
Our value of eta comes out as 0.49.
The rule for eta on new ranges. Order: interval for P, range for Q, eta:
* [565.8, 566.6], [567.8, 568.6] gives 0.42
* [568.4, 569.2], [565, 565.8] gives 0.56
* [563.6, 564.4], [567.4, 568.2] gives 0.54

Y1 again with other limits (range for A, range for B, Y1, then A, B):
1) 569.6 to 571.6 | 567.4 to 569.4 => 24.6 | 19.8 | 19.1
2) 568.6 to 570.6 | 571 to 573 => 24.1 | 19.3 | 19.5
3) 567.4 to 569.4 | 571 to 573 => 24.0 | 19.1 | 19.5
